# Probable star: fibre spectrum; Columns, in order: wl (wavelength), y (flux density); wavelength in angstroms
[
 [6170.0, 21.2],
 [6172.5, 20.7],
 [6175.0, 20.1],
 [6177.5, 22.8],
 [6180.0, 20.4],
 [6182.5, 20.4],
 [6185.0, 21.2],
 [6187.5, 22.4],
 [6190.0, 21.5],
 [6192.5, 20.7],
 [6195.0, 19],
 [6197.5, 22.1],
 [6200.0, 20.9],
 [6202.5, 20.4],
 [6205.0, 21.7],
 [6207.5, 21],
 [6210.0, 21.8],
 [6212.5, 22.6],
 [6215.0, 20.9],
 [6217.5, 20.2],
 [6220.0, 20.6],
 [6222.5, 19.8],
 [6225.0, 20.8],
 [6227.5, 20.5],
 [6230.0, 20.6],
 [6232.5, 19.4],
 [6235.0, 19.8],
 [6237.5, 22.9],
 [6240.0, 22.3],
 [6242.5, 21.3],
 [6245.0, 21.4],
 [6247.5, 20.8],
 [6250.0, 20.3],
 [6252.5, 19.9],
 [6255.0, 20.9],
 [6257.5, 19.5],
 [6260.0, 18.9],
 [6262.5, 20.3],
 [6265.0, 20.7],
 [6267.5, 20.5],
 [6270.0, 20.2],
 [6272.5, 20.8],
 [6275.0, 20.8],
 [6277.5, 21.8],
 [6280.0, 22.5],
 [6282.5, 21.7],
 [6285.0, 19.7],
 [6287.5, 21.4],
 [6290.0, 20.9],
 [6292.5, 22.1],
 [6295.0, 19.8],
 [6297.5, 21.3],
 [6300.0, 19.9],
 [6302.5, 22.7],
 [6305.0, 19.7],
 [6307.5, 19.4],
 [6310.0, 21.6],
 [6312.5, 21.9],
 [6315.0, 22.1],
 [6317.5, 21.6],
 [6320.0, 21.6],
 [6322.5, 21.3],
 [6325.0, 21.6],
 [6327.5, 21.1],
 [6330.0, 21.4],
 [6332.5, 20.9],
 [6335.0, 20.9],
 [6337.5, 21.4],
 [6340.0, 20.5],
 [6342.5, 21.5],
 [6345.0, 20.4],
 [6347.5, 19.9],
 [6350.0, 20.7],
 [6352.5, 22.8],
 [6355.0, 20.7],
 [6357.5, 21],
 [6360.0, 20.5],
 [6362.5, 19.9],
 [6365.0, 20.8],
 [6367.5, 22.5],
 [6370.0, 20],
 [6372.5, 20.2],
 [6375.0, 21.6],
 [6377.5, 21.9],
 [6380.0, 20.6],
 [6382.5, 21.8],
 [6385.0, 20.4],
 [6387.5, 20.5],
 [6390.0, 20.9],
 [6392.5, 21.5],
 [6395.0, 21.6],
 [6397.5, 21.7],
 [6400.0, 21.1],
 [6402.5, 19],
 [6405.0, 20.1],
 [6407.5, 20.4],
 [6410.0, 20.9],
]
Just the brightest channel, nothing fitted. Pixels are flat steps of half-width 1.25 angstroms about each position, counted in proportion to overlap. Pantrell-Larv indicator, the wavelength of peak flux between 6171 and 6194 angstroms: 6177.5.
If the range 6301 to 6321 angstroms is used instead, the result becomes 6302.5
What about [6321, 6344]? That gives 6325.0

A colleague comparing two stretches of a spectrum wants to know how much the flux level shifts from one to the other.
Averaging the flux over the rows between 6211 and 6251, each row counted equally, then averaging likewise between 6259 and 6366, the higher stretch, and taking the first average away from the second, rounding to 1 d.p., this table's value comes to 0.1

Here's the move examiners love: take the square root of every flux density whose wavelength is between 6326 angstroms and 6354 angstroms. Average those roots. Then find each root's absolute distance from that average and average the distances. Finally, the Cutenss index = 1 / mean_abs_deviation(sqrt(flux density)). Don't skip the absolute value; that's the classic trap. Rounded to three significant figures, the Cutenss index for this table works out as 17.0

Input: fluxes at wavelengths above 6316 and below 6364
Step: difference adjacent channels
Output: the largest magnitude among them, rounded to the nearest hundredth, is 2.10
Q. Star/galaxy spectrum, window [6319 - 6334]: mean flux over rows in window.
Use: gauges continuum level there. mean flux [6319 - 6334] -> 21.3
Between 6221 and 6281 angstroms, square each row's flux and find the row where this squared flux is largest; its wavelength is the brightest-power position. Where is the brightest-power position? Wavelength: 6237.5 angstroms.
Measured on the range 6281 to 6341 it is 6302.5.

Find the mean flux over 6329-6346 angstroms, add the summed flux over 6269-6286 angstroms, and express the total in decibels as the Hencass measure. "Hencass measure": 22.3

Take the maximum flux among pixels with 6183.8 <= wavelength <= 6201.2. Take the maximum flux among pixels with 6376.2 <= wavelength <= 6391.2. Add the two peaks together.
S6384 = 44.3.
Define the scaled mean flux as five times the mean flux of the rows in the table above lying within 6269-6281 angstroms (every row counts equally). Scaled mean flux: 106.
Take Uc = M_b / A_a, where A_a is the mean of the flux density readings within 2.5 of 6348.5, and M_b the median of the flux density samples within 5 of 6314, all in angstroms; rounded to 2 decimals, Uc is 1.07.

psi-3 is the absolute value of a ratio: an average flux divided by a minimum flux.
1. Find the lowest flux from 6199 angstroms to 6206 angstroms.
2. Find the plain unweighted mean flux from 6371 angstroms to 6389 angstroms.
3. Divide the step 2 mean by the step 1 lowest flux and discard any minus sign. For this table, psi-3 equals 1.03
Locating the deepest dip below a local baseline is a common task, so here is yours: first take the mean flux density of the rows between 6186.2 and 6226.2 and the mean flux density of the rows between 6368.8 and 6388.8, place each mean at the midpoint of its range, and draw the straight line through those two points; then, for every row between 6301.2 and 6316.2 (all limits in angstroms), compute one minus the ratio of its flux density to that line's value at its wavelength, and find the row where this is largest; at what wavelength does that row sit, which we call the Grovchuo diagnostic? 6307.5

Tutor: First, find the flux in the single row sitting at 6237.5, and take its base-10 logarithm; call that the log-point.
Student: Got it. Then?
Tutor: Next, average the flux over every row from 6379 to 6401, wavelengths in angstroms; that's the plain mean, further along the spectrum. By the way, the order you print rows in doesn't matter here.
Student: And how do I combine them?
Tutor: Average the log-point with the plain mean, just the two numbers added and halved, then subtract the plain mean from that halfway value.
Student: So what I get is -9.88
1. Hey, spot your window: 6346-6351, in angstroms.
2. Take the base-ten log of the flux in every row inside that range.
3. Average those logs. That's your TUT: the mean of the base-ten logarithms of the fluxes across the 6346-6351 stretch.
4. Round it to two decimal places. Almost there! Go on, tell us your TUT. 1.31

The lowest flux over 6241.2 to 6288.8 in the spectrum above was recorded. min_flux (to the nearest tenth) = 18.9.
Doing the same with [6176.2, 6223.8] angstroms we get 19.0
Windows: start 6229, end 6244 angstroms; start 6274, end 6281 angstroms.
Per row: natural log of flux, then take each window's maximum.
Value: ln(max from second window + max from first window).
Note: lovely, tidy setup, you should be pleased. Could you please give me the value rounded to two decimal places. 1.83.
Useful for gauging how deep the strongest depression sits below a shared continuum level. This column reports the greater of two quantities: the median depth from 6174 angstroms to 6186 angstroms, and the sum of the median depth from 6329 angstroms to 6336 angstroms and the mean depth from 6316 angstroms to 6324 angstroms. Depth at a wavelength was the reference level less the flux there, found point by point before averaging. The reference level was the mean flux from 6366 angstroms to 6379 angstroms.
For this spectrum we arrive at 0.8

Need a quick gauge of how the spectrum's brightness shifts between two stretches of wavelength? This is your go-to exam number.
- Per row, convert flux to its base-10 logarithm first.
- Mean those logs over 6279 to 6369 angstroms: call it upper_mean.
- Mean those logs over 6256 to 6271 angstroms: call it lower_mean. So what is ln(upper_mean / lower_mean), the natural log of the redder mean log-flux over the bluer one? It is 0.017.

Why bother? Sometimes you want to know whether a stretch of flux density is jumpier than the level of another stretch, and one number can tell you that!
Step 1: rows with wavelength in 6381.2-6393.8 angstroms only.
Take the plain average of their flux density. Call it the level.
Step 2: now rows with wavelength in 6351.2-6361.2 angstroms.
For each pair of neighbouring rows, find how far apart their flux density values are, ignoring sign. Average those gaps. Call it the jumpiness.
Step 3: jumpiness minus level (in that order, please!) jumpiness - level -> -20.1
